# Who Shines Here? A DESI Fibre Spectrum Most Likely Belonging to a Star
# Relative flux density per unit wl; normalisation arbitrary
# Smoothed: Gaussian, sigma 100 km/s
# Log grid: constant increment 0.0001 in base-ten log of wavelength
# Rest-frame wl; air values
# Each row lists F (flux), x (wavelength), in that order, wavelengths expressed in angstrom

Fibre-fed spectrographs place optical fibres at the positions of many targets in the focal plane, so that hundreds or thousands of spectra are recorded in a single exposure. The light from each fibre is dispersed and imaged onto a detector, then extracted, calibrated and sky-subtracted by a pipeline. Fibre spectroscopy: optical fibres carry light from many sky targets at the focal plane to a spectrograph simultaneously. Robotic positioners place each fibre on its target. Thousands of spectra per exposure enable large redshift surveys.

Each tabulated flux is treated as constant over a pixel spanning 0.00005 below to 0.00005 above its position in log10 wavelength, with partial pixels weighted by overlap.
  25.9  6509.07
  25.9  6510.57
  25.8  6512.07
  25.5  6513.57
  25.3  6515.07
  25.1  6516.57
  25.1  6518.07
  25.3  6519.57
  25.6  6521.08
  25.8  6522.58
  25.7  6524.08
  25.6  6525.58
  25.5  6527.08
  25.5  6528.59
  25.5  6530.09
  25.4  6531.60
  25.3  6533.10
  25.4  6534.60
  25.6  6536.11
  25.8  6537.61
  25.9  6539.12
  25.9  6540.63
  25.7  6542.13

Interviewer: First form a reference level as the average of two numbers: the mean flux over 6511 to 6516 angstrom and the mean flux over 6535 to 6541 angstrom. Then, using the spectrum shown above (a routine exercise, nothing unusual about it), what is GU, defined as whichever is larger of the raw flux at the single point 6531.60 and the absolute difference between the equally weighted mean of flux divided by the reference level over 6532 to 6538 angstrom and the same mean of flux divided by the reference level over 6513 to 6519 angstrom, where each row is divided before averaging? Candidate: 25.4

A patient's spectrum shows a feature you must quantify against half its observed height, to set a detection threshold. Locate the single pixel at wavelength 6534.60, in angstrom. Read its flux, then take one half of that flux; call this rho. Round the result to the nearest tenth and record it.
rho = 12.7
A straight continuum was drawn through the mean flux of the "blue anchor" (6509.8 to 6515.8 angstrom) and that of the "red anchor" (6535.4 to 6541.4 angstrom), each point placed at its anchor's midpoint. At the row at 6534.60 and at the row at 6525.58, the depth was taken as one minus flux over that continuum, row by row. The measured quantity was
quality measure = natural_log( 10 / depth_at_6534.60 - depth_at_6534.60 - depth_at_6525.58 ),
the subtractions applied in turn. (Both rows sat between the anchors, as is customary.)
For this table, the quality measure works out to 6.5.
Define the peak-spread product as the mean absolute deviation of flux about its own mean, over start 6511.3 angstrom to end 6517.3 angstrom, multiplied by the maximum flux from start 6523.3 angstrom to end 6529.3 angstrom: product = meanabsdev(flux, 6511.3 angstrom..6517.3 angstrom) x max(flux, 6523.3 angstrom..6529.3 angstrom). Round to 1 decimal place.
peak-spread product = 5.8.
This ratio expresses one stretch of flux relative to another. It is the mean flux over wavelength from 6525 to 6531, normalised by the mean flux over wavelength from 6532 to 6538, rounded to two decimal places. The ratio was 1.00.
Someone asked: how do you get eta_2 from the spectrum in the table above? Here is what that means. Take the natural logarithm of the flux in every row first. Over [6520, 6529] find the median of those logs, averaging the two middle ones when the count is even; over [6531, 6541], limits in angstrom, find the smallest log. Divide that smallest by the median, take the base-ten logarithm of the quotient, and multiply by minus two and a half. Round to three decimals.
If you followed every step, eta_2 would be 0.004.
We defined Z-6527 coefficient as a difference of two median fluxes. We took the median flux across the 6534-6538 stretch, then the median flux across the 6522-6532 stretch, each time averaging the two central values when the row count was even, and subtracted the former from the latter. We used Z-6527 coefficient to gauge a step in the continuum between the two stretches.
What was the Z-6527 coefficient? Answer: -0.10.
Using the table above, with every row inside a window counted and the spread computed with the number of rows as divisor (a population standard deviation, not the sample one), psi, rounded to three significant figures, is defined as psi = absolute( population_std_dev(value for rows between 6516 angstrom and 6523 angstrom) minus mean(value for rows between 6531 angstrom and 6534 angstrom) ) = 25.1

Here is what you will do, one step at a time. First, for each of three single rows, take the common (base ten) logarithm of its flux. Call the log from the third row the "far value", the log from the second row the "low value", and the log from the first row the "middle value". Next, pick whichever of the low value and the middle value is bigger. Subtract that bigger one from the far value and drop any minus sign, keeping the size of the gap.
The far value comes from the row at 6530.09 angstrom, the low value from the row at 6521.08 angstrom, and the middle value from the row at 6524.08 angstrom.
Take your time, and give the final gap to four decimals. 0.0034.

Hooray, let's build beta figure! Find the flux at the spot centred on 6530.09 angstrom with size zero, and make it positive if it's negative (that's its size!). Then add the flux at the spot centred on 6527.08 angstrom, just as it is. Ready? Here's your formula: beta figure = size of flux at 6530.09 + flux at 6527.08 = 51.0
